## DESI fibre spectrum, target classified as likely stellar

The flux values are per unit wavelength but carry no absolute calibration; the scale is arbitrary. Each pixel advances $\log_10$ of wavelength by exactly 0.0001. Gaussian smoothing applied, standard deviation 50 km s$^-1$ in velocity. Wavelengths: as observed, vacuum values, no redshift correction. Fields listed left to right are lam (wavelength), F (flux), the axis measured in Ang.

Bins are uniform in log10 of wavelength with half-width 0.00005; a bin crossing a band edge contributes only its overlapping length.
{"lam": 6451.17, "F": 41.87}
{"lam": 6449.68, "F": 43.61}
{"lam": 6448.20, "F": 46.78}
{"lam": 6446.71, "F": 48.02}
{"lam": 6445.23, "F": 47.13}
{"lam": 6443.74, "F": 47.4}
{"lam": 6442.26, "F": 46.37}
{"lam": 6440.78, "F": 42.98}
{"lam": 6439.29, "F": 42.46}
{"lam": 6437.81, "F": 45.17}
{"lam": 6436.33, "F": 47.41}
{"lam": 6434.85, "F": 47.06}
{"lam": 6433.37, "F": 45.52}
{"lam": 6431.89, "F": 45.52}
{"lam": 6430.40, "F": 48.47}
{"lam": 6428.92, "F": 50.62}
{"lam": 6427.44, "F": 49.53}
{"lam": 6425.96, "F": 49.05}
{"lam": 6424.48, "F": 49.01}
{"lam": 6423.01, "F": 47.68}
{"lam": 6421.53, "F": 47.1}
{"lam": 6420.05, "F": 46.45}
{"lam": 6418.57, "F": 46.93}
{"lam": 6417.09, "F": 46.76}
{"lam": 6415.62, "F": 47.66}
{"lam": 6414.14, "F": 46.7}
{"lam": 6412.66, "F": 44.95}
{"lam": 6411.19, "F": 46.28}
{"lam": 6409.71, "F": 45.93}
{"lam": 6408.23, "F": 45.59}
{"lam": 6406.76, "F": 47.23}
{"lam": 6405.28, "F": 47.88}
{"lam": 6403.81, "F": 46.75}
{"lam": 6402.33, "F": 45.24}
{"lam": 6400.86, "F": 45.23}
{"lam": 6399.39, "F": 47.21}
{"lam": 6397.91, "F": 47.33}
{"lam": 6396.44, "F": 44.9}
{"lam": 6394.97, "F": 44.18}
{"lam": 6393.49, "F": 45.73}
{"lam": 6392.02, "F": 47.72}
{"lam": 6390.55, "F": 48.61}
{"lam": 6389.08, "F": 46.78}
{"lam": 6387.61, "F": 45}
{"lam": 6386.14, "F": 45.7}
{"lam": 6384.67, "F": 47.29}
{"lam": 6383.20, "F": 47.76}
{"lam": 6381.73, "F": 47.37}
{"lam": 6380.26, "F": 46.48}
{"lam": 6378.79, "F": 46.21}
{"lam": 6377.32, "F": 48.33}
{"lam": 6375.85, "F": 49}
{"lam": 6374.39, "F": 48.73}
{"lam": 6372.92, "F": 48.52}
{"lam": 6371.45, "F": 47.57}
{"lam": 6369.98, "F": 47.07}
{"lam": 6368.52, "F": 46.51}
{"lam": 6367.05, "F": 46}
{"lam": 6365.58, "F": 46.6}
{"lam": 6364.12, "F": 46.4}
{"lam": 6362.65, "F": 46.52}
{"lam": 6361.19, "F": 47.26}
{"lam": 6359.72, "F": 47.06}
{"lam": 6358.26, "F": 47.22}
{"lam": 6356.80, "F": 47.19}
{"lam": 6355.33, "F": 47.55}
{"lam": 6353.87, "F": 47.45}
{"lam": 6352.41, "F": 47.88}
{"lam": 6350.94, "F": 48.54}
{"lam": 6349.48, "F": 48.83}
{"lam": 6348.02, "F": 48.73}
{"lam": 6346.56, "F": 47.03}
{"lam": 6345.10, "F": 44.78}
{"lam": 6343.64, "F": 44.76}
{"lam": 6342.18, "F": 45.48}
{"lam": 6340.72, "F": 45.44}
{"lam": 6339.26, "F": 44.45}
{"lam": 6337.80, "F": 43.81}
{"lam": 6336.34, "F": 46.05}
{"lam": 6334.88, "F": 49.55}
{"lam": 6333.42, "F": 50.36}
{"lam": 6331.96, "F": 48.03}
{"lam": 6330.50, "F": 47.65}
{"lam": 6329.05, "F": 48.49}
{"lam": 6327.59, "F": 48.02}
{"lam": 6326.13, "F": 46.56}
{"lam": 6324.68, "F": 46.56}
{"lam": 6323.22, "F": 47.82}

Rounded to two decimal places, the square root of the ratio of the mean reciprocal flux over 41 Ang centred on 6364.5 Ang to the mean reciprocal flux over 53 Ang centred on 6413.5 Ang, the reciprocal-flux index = 0.99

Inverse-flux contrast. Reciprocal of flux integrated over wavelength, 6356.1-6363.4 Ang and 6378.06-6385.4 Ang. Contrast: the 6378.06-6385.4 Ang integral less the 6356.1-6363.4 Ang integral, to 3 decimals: 0.001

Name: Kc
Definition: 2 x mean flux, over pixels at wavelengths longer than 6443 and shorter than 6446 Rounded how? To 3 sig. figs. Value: 94.5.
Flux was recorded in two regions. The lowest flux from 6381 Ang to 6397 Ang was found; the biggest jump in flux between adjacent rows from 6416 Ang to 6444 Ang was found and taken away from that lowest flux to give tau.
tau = 40.8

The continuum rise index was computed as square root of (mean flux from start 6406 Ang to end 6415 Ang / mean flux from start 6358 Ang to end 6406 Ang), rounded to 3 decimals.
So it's 0.992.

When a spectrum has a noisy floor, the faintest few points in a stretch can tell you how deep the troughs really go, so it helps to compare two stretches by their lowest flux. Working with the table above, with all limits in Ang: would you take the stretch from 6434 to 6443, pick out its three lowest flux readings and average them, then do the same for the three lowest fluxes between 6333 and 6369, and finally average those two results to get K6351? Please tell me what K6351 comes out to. 43.9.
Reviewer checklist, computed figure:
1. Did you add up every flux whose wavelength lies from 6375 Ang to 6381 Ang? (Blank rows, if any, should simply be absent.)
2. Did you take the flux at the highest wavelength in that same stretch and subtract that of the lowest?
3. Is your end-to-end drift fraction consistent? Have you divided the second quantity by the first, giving -0.013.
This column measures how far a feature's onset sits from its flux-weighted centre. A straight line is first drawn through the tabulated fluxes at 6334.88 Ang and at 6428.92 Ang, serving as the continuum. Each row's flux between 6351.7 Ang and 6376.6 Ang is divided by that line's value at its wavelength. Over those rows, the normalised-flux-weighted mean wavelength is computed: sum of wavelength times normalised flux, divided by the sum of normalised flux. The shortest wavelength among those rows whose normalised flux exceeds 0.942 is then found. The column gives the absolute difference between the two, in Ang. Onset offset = 11.7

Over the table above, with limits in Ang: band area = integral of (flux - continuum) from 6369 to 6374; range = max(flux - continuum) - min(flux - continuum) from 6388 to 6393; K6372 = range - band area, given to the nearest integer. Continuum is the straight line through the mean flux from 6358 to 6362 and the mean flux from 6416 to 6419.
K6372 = -1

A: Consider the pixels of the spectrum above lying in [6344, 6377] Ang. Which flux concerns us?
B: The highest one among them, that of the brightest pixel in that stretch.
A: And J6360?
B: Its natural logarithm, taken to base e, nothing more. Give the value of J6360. 3.892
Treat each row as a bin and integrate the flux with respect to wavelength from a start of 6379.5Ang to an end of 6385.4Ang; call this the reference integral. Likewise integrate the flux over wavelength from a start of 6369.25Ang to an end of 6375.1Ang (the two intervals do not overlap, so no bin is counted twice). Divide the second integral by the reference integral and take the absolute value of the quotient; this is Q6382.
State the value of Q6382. 1.01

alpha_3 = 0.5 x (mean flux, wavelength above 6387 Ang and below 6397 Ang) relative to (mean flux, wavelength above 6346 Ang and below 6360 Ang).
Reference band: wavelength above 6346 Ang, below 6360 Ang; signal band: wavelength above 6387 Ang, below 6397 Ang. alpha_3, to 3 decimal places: 0.483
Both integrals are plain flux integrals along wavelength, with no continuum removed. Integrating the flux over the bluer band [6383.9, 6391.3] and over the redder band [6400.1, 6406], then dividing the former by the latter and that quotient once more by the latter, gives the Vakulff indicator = 0.0046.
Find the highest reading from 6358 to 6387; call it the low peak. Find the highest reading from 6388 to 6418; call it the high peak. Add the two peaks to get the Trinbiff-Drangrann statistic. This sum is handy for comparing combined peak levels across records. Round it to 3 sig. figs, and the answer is 97.6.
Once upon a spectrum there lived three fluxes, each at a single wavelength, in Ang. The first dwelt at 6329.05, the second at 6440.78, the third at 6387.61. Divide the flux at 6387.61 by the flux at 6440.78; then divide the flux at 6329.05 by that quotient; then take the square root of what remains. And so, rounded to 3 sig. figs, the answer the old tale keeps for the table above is 6.81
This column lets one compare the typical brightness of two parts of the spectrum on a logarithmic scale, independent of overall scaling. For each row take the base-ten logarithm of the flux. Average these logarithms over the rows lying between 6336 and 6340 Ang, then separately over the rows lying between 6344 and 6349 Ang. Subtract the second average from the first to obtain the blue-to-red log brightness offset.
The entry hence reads -0.02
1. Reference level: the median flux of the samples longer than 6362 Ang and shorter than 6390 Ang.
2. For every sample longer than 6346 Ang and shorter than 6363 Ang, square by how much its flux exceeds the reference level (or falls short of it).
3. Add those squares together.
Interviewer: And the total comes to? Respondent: 14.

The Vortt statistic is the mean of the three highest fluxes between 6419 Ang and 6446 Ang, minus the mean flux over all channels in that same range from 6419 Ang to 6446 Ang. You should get 2.79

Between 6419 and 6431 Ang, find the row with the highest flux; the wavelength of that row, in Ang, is 6428.92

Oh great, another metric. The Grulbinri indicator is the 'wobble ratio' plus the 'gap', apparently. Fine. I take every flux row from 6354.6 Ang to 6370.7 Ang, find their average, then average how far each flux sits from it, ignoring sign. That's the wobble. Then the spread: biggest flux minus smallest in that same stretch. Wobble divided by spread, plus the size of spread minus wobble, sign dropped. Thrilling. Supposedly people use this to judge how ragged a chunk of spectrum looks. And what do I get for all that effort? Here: 1.4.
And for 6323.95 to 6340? 5.2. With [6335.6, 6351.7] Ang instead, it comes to 3.8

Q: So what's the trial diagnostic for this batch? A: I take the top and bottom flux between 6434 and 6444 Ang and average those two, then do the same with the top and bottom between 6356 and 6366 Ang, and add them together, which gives 91.8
